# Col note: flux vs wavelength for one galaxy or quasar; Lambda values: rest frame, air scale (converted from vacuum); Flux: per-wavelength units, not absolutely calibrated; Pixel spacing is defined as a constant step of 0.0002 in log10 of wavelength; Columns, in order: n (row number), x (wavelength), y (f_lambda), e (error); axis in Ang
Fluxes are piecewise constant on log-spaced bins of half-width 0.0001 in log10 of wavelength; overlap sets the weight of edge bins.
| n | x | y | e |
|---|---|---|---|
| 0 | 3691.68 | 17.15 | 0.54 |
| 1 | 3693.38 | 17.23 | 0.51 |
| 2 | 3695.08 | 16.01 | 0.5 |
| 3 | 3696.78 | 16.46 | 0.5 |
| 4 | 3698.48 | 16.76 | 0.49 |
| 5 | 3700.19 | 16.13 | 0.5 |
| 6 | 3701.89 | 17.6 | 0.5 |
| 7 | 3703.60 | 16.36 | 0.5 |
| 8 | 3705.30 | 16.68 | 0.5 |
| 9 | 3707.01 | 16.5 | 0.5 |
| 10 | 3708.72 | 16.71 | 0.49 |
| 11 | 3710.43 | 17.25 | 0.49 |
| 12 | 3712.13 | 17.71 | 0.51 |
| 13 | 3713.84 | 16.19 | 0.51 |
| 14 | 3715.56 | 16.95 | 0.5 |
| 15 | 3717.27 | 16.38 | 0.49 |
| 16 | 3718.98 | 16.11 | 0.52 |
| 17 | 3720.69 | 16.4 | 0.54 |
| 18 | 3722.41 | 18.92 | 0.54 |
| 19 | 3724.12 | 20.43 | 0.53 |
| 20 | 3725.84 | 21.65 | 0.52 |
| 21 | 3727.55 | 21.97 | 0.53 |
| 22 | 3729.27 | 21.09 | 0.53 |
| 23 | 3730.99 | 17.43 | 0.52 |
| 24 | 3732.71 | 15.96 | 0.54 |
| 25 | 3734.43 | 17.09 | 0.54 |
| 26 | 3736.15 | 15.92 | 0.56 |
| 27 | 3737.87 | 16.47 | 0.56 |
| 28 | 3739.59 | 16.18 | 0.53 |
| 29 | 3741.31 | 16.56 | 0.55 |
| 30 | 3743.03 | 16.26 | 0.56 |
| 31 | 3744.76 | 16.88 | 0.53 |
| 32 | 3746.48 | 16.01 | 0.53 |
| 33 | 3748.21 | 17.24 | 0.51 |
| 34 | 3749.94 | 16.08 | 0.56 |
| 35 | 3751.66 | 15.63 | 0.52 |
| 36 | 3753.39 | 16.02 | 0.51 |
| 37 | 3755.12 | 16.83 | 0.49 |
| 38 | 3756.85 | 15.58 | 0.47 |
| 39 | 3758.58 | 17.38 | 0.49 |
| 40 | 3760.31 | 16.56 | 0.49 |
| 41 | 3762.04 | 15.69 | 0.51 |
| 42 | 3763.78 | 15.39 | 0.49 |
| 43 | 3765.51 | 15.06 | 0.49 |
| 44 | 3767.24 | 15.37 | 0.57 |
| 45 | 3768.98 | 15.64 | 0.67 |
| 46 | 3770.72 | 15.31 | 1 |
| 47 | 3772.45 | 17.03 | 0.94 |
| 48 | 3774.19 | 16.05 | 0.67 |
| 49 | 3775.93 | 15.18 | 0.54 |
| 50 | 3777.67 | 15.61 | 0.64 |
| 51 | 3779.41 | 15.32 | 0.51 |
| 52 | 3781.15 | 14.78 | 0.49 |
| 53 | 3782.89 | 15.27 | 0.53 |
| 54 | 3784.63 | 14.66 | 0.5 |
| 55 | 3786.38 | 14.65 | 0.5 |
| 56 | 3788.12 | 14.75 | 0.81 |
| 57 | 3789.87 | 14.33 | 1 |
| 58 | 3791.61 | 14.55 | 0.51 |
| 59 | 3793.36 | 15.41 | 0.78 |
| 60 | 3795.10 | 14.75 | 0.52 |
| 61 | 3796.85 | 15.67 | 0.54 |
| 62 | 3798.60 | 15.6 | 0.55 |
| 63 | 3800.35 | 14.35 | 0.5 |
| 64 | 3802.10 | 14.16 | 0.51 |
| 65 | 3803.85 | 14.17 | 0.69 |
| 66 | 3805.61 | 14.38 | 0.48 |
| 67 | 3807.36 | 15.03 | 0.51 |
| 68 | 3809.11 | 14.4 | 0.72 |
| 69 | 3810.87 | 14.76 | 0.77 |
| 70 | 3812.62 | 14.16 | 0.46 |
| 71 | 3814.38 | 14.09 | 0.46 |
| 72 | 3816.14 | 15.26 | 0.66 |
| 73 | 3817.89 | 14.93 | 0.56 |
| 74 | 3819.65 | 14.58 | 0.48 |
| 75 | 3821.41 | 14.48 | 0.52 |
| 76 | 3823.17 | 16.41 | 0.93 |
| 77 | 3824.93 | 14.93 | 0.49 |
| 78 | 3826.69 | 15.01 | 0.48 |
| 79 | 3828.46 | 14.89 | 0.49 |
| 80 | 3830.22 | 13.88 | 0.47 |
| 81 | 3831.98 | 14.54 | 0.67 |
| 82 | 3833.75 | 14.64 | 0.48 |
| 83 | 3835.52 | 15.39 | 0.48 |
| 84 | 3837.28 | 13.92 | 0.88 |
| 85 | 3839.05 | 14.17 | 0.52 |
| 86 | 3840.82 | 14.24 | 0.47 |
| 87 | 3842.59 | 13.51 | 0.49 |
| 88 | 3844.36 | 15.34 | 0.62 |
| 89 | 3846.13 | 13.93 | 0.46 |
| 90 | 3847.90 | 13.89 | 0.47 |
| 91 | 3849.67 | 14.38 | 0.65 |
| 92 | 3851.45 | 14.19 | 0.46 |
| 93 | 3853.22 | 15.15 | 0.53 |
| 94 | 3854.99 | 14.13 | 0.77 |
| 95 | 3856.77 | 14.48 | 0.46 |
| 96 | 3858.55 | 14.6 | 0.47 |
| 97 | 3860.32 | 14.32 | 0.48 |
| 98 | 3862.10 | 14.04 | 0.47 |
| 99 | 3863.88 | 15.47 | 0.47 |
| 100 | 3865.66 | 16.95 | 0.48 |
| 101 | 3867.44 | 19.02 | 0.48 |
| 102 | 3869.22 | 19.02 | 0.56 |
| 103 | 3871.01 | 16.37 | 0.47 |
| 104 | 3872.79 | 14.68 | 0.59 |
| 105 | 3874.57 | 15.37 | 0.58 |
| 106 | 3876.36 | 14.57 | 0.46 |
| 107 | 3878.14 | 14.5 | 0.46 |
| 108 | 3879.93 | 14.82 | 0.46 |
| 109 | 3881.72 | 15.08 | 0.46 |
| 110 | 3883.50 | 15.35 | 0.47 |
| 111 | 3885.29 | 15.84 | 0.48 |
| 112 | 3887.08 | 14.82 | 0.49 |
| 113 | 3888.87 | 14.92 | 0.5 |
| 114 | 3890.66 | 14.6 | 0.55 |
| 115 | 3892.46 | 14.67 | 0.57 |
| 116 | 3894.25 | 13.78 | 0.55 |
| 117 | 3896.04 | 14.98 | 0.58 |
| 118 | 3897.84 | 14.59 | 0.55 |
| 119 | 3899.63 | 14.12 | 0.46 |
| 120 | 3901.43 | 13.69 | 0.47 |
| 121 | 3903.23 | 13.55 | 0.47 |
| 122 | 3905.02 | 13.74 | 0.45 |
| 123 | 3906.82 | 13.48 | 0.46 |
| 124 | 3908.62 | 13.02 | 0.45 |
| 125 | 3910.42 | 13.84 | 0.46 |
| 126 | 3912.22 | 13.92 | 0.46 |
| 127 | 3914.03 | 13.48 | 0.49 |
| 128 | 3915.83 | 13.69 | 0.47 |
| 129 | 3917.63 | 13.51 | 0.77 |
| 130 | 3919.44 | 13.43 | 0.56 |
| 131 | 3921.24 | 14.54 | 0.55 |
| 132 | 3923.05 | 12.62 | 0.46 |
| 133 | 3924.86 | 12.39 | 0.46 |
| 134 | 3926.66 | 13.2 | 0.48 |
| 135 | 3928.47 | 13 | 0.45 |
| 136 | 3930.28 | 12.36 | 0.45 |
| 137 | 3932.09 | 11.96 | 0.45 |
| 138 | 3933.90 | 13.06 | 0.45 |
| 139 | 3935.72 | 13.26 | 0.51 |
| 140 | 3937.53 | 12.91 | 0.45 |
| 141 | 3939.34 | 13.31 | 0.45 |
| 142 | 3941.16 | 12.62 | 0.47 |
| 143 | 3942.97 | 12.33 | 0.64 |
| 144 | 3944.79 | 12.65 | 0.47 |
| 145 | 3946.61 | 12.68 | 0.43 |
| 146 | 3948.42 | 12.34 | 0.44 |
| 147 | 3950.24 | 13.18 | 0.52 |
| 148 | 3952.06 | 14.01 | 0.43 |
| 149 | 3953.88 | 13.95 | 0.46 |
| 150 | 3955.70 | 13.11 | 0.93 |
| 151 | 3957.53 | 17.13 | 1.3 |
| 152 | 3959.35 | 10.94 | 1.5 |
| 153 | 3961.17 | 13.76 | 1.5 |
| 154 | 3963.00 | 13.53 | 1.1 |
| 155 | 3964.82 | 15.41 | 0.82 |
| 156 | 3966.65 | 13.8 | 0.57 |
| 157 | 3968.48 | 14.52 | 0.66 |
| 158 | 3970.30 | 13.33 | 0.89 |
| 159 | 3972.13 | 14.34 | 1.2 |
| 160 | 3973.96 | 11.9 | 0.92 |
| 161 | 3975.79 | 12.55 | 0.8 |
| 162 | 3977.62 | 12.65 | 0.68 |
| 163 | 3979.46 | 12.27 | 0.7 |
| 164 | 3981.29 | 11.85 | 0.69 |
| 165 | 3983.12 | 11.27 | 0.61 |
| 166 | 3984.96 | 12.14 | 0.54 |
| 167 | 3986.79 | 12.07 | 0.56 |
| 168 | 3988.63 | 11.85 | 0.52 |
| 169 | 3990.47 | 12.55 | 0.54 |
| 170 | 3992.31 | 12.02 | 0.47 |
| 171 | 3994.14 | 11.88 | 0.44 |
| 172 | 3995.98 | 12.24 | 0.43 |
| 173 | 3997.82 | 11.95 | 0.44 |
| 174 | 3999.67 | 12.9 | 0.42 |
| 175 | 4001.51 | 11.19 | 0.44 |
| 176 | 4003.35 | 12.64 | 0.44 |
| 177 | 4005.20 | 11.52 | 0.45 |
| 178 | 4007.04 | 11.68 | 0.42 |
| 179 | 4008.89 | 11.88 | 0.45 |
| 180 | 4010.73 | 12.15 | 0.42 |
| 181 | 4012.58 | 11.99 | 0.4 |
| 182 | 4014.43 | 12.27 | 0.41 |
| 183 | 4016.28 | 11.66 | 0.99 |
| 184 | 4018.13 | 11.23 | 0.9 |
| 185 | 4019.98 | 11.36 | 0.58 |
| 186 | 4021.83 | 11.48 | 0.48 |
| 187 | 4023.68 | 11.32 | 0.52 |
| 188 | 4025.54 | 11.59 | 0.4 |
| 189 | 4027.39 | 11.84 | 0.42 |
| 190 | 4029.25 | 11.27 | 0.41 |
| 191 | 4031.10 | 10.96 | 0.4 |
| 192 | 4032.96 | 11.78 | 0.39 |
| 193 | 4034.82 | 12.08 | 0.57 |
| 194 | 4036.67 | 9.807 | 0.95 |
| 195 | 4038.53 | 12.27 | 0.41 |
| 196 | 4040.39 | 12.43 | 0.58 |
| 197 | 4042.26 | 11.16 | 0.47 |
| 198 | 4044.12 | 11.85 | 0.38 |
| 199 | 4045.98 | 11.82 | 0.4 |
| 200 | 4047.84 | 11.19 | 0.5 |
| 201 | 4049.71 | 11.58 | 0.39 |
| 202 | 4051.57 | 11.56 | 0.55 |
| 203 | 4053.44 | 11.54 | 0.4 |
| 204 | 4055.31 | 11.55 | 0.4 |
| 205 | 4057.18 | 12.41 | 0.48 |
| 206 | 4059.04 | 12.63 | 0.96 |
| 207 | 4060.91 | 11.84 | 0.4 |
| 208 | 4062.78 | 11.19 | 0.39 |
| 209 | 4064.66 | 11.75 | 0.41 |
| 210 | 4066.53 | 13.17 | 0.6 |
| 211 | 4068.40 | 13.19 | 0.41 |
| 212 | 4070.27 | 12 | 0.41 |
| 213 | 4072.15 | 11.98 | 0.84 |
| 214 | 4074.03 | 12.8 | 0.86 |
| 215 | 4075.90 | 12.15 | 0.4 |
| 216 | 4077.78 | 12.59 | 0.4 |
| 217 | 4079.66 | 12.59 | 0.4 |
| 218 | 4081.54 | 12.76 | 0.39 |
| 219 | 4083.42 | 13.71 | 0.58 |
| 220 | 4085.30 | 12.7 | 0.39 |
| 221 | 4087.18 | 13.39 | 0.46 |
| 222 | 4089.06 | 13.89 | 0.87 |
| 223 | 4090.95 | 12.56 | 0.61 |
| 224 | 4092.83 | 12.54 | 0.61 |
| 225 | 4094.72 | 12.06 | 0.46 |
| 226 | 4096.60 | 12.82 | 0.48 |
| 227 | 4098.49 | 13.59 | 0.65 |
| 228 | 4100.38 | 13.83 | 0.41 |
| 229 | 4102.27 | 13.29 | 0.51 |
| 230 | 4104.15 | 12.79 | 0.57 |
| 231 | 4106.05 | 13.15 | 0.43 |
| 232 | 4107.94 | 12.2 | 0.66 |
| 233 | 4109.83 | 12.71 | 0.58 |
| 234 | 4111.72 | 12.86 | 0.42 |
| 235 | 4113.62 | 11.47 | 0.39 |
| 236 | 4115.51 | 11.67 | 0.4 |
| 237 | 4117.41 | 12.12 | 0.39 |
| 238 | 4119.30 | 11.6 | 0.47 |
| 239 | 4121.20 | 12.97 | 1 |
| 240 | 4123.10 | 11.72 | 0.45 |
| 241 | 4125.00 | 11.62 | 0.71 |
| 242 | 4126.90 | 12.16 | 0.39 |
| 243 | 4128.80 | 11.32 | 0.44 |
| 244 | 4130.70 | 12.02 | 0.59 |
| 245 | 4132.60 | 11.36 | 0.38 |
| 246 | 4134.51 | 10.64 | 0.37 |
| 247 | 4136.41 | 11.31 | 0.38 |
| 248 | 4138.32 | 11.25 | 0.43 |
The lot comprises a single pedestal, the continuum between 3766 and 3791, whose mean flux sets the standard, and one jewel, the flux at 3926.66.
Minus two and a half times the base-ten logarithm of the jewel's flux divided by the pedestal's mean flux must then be 0.16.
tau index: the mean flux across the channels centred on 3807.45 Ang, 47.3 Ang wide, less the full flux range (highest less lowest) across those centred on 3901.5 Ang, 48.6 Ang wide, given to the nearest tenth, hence 11.3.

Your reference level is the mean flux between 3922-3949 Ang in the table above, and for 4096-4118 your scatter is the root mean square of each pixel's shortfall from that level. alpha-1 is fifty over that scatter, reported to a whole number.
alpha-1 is 72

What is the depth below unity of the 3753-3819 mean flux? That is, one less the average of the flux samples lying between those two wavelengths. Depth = -14.2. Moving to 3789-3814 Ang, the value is -13.7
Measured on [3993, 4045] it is -10.7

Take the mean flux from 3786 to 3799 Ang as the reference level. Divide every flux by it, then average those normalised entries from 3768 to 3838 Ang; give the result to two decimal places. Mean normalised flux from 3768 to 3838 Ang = 1.00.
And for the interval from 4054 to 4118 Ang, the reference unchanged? 0.84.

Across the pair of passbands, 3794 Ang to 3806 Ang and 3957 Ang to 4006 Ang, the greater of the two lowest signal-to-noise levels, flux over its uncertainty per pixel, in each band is 21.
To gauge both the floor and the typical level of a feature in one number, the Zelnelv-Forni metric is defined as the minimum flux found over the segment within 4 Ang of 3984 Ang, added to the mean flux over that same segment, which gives 23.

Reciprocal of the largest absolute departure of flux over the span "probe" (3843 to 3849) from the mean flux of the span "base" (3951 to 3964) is 0.64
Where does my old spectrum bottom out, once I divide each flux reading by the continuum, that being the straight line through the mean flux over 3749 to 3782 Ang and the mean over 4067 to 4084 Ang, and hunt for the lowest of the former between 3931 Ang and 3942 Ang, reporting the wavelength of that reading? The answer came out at 3932.09 Ang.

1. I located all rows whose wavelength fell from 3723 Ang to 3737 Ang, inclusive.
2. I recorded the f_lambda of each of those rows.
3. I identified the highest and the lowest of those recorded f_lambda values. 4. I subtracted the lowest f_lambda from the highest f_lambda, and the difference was 6.05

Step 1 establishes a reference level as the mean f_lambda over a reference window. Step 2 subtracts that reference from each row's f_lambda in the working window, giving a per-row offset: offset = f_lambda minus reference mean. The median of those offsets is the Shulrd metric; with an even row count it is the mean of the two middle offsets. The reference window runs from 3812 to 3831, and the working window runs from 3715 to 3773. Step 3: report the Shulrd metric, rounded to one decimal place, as 1.6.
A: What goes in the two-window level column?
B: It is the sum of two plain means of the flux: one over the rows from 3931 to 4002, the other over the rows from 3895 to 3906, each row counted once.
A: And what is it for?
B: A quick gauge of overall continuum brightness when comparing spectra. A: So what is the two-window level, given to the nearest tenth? 27.0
